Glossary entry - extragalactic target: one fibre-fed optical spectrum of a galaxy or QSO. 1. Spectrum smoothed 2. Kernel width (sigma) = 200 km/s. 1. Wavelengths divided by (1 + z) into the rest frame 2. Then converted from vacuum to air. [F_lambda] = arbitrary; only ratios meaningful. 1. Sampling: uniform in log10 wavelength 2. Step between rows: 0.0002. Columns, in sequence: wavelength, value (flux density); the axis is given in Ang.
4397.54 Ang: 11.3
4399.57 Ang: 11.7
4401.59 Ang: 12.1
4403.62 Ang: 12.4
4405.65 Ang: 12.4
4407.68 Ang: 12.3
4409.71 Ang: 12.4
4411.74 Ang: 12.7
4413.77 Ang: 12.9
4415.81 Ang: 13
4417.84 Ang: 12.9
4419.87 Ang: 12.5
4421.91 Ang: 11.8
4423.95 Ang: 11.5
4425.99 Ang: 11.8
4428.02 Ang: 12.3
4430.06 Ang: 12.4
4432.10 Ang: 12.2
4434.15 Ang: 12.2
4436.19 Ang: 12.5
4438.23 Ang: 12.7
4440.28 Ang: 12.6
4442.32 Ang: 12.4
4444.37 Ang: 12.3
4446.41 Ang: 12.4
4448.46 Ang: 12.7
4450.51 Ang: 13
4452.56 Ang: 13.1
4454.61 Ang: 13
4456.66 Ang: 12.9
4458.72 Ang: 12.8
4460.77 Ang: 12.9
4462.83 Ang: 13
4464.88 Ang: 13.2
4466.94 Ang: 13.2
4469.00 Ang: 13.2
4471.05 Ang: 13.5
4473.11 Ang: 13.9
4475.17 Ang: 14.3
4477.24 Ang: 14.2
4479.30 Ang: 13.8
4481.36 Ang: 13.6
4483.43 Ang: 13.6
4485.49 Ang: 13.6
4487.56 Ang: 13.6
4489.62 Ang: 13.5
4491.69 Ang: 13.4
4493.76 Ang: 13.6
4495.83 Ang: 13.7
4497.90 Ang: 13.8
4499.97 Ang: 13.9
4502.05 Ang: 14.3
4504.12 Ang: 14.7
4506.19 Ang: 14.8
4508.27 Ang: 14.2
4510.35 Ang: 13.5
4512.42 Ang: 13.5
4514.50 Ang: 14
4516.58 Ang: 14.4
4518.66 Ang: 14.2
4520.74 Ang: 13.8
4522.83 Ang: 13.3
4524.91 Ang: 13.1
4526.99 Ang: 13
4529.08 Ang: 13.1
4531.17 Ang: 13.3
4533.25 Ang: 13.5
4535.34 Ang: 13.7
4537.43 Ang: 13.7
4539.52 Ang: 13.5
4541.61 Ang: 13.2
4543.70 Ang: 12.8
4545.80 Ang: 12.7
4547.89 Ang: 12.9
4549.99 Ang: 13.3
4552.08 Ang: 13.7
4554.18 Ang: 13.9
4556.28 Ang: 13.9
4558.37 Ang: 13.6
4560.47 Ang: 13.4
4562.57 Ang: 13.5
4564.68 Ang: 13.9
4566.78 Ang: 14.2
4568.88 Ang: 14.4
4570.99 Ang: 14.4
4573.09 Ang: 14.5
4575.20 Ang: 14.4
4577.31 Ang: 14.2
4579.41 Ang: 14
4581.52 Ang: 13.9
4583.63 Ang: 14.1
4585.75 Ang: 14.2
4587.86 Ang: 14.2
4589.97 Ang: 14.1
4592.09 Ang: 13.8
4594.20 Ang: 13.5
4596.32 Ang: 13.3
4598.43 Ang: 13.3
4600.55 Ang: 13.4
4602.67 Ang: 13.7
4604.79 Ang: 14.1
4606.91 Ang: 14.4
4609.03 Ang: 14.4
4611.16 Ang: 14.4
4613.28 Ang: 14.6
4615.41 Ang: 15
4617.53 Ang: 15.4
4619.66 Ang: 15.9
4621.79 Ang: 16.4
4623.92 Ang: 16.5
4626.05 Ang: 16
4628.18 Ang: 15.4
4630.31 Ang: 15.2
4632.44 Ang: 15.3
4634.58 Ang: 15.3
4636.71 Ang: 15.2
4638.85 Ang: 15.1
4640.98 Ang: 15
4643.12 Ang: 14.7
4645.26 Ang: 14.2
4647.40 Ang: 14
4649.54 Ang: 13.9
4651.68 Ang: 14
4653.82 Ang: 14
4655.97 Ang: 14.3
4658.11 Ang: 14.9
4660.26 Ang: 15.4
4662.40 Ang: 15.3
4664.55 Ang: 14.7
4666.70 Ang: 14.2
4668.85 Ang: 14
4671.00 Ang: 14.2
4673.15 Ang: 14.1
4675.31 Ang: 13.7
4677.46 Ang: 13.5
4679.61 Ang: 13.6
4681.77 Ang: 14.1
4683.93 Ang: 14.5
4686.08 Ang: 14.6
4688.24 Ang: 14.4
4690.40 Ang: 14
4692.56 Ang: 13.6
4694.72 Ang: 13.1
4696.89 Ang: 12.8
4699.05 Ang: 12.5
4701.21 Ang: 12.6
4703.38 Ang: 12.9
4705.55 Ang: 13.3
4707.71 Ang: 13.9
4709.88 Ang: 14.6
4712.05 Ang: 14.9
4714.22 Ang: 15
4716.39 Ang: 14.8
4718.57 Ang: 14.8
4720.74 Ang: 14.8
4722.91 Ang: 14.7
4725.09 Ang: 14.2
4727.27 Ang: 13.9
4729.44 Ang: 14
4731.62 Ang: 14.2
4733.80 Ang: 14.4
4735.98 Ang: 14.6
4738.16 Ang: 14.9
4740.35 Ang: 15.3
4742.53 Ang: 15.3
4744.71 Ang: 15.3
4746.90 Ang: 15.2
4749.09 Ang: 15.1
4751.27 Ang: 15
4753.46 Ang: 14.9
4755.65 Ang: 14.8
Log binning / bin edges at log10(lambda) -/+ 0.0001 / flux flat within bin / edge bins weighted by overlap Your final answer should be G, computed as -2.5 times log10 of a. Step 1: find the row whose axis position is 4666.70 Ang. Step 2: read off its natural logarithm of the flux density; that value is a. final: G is -1.06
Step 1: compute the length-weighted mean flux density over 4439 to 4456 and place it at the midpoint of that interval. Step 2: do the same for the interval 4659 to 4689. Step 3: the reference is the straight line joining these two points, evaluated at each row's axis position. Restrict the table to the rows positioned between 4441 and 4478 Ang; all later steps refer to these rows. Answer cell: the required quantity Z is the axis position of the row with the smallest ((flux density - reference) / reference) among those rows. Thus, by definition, 4444.37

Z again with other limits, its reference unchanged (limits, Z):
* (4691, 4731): 4699.05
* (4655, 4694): 4692.56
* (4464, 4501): 4469.00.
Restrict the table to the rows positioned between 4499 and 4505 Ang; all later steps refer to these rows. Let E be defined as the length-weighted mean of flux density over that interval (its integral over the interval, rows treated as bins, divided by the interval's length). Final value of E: 14.3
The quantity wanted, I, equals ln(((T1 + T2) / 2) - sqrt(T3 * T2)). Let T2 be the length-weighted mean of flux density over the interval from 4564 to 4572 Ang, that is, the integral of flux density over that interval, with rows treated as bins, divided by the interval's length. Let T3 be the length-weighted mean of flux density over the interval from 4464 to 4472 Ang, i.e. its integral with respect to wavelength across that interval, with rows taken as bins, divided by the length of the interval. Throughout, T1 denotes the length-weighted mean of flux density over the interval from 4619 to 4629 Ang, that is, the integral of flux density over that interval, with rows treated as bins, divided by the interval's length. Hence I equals 0.3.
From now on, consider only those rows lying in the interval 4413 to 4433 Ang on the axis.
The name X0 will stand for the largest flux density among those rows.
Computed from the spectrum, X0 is 13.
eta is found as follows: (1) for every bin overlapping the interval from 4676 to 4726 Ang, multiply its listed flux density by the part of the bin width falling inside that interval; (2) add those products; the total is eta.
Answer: 698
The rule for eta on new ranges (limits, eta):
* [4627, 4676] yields 716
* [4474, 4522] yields 668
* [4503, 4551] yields 652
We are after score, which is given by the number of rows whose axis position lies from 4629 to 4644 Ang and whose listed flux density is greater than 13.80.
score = 7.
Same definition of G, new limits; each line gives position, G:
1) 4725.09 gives -1.06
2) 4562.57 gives -1.04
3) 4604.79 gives -1.06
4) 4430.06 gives -1.00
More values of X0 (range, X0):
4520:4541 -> 13.8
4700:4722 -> 15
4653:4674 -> 15.4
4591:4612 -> 14.4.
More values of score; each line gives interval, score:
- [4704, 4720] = 6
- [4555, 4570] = 4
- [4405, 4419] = 0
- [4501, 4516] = 5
